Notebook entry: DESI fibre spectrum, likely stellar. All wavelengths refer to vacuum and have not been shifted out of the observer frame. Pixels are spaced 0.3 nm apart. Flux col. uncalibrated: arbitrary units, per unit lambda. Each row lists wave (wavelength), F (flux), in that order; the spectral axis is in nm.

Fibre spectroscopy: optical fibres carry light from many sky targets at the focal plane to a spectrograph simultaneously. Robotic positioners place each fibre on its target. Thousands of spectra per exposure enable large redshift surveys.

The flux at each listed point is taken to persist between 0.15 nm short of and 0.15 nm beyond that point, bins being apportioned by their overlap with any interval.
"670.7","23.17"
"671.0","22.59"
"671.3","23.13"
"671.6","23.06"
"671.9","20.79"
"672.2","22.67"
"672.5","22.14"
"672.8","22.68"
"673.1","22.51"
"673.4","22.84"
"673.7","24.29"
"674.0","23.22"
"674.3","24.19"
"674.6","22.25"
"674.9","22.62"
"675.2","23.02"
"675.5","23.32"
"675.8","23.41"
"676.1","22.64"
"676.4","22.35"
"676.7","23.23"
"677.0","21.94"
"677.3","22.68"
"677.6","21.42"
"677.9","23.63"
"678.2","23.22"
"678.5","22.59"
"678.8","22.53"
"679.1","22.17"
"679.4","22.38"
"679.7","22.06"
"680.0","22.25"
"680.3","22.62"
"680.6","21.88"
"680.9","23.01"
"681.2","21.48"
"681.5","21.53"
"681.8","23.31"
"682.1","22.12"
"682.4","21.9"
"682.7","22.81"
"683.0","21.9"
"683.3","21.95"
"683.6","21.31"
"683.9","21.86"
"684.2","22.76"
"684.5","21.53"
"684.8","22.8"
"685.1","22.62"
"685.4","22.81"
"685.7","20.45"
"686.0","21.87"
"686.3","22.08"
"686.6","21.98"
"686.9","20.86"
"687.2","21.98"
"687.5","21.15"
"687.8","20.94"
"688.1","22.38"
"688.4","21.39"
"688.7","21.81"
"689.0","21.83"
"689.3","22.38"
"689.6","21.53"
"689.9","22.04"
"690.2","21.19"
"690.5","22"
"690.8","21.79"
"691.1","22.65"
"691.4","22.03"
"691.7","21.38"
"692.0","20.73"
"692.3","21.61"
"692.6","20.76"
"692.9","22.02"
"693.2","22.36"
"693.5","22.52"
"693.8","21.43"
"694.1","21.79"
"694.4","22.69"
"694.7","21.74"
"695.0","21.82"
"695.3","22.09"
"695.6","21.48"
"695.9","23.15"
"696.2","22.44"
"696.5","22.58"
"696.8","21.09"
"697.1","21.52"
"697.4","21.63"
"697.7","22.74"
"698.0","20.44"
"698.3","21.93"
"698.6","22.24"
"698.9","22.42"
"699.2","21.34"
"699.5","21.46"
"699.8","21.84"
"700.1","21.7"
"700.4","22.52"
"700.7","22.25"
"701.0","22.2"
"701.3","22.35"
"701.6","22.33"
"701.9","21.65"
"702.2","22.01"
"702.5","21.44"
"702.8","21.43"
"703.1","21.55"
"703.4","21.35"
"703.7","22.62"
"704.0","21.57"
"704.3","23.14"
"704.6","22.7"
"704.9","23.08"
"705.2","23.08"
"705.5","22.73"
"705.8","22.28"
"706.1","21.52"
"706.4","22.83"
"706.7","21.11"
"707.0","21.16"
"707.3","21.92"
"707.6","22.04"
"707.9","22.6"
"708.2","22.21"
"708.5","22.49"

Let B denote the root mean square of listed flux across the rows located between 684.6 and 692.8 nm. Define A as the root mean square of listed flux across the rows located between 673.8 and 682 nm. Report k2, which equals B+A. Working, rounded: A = 22.6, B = 21.8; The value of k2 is 44.4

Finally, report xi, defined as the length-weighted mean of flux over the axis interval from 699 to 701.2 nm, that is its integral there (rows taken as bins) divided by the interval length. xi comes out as 21.92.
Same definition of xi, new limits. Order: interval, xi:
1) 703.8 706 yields 22.63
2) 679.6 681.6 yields 22.13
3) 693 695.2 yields 22.05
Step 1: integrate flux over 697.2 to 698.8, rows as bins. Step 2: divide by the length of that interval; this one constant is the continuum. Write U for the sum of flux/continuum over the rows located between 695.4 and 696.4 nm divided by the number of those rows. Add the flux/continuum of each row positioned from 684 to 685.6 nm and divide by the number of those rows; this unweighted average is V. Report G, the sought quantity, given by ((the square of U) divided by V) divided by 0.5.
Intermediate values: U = 1.03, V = 1.03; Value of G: 2.04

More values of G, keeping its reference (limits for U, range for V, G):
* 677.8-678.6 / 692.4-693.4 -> 2.26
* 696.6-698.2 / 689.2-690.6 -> 1.94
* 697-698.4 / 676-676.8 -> 1.89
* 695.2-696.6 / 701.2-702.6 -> 2.09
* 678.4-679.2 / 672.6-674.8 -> 1.99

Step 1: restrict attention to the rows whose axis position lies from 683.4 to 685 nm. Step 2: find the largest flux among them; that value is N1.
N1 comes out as 22.8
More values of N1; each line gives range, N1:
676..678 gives 23.63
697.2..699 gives 22.74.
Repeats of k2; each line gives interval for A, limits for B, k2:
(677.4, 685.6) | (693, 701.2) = 44.3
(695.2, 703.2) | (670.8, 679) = 44.7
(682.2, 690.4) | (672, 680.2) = 44.6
